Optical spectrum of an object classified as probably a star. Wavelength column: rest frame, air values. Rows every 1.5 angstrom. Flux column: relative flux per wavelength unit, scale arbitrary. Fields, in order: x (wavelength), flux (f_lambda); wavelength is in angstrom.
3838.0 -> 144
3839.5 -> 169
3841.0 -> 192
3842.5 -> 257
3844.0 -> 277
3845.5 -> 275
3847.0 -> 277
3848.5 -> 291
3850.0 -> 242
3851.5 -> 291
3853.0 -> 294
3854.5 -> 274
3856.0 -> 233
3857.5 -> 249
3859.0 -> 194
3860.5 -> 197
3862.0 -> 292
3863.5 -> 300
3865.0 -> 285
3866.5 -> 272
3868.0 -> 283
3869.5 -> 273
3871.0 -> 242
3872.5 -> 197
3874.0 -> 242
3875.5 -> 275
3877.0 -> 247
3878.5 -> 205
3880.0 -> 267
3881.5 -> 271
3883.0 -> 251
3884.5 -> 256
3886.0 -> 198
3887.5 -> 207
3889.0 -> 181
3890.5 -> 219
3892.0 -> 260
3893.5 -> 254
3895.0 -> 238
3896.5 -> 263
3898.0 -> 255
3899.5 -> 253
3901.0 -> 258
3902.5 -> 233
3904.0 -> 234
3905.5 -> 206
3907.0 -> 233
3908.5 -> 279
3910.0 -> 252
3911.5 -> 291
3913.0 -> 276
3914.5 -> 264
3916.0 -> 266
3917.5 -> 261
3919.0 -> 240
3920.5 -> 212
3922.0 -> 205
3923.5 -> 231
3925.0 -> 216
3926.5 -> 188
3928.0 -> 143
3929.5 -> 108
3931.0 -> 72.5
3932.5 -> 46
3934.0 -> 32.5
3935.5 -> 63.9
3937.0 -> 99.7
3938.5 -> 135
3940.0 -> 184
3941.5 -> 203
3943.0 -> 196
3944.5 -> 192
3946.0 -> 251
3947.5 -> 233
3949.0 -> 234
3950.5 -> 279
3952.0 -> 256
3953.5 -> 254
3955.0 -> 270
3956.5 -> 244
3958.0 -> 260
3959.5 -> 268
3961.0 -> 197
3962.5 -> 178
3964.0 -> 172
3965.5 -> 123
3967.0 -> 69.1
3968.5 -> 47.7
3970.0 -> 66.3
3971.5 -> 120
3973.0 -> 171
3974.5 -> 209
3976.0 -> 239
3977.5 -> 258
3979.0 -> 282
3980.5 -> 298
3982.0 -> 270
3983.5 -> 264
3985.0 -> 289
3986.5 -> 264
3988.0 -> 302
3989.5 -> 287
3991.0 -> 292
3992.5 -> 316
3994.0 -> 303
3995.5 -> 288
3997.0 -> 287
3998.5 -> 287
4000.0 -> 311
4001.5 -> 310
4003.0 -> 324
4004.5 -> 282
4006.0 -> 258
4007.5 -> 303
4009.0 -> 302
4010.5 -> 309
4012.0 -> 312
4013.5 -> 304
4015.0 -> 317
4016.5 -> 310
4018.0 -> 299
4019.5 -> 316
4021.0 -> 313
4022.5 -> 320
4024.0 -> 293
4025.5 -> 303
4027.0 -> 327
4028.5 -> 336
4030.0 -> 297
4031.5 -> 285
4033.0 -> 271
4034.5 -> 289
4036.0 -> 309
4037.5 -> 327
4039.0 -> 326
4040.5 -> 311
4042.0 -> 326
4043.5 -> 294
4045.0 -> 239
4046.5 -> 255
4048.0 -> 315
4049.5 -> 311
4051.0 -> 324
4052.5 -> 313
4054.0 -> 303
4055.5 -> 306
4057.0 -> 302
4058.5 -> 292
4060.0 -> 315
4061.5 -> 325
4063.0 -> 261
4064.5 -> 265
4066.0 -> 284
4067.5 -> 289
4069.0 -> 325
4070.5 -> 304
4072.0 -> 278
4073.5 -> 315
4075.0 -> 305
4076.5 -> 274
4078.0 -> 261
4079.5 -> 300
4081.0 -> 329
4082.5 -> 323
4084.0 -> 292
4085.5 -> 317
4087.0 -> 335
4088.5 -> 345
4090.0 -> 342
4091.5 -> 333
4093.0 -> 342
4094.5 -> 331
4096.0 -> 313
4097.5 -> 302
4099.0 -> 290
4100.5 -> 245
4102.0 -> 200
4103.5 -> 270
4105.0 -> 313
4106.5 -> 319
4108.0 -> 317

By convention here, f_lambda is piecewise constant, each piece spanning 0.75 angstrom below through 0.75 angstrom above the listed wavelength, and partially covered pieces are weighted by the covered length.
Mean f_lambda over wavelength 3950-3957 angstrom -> 261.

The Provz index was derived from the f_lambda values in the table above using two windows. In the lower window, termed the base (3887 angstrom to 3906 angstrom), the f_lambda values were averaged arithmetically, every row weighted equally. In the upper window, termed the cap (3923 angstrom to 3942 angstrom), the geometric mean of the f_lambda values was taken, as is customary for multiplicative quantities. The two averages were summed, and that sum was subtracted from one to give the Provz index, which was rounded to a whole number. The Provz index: -348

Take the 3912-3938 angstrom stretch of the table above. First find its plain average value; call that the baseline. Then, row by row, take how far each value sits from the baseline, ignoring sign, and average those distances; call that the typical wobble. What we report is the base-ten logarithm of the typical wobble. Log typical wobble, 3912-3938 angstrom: 1.88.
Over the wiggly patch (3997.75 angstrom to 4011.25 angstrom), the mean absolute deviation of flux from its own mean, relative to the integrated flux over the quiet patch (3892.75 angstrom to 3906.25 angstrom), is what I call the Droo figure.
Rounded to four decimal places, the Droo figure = 0.0046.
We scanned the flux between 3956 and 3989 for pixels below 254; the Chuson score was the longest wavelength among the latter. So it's 3976.0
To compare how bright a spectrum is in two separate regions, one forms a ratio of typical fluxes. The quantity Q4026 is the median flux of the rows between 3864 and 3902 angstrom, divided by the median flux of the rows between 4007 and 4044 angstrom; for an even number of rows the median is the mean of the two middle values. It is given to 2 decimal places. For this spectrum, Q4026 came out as 0.82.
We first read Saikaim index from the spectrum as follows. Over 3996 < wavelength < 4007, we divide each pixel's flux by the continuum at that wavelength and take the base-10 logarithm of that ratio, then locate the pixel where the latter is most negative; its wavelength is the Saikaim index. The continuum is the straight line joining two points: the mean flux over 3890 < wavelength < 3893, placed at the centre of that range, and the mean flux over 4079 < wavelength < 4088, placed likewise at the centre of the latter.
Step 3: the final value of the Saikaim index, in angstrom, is 4006.0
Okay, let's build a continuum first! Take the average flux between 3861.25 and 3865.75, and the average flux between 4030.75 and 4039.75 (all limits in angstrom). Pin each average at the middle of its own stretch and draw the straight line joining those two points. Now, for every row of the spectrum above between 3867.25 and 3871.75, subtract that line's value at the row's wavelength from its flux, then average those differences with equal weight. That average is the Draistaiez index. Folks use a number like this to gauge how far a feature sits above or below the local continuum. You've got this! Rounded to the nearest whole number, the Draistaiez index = -27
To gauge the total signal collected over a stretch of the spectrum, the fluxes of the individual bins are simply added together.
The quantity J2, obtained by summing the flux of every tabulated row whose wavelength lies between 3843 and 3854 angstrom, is 1947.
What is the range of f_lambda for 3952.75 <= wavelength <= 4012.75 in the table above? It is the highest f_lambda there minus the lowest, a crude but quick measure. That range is 276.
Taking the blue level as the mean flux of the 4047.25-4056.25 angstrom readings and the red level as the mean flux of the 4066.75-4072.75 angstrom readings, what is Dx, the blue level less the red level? 13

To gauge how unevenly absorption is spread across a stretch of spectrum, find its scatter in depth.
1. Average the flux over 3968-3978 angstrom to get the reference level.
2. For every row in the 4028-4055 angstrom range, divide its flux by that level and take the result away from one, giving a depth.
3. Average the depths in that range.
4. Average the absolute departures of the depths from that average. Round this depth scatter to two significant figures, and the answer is 0.13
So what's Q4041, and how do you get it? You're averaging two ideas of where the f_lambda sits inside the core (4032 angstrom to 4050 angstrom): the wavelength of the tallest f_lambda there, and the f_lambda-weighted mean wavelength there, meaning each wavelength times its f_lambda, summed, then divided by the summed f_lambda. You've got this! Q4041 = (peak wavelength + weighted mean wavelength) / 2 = 4039.4 angstrom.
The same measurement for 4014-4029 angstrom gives 4025.2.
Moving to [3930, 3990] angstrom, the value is 3975.9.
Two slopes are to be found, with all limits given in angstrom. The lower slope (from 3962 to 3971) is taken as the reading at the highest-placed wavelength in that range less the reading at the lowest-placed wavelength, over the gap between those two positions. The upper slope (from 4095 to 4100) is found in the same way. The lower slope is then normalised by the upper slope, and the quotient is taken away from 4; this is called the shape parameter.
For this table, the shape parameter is 2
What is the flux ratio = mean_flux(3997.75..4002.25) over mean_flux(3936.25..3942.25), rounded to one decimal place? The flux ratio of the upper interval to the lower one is 1.9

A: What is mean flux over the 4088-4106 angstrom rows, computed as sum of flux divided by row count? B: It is 302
